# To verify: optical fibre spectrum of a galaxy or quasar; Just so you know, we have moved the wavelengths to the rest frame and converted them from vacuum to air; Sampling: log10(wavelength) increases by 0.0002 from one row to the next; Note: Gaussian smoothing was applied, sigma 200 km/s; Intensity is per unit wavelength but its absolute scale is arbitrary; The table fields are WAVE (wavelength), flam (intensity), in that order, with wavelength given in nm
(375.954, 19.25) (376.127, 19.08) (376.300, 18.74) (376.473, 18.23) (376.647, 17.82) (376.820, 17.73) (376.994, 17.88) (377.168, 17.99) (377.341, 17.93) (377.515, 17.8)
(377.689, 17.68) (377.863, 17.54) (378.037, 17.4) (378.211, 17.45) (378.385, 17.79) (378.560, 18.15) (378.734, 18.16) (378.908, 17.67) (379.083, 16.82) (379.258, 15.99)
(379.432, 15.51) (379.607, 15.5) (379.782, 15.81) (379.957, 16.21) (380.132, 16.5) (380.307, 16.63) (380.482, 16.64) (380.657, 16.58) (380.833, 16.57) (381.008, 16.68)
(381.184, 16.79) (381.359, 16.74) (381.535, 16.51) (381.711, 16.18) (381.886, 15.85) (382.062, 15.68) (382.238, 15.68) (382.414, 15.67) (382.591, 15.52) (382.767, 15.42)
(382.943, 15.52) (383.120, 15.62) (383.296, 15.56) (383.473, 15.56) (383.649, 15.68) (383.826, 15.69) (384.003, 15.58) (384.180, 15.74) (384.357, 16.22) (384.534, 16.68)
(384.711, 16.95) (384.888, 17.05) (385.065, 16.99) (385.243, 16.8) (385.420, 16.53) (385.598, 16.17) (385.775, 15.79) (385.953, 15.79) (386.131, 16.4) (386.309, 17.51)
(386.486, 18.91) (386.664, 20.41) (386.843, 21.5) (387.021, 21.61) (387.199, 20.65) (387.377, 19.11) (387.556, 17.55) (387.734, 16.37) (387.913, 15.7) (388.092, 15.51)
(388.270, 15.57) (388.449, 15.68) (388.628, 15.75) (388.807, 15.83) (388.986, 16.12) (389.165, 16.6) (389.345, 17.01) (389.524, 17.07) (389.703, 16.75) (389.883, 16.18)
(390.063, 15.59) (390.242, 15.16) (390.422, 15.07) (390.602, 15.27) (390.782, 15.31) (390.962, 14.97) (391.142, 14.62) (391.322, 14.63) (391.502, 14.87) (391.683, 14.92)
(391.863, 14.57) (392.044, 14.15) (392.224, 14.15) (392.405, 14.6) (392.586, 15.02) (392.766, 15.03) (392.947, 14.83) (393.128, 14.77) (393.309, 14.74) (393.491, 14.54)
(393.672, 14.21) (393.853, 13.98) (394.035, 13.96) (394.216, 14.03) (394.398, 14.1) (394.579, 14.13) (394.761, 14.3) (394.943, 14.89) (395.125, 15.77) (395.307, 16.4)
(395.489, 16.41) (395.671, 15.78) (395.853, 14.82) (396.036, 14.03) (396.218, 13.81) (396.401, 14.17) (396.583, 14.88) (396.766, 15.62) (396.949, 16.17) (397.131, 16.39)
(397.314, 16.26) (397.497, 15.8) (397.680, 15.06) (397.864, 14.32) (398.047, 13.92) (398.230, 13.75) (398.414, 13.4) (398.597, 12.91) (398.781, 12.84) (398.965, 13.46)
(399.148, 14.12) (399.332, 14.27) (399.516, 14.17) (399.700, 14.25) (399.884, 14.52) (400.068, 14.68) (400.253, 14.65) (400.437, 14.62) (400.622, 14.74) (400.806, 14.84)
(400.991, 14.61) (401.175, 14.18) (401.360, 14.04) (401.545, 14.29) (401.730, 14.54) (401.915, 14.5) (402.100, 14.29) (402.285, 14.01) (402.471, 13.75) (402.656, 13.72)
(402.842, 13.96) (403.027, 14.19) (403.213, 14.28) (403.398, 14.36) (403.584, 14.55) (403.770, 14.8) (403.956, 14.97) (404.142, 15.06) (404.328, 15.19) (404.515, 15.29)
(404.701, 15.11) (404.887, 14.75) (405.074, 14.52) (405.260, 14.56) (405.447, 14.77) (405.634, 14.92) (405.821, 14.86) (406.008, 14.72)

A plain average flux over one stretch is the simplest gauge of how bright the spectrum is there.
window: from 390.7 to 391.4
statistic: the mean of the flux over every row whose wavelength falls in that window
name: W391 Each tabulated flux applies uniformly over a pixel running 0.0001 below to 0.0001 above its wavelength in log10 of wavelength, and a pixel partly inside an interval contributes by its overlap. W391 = 14.9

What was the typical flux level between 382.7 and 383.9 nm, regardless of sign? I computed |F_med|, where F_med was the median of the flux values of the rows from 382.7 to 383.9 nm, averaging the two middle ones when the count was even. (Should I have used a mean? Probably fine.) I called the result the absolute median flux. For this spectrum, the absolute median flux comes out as 15.6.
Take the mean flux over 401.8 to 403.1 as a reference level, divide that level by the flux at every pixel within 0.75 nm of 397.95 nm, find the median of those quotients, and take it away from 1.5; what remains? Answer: 0.50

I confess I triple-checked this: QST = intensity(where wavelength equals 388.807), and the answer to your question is 15.83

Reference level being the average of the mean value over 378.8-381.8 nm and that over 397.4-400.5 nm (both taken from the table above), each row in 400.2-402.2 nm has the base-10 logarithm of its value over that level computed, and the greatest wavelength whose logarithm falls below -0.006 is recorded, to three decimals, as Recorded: 402.100 nm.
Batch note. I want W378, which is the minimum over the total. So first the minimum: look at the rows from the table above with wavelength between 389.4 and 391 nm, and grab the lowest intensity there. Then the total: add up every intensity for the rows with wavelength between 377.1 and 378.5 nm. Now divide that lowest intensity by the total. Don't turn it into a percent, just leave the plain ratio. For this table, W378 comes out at 0.11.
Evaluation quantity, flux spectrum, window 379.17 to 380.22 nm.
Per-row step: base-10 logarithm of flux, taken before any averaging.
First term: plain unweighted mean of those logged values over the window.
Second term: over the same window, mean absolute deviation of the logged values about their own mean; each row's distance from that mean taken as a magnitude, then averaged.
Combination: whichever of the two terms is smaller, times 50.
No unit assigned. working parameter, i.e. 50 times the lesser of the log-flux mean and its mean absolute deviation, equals 0.43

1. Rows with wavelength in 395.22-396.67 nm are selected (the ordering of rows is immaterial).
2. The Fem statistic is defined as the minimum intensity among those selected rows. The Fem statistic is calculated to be 13.81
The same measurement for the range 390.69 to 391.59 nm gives 14.62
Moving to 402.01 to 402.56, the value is 13.75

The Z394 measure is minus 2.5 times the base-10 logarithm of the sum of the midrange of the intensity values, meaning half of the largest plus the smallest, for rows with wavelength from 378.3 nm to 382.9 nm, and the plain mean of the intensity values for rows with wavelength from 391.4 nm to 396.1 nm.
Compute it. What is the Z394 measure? -3.75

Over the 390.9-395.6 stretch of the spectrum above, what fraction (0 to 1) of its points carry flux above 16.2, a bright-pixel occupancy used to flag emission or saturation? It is 0.1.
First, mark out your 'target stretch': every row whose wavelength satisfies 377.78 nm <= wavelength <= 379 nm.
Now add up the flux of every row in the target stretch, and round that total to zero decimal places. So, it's 124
